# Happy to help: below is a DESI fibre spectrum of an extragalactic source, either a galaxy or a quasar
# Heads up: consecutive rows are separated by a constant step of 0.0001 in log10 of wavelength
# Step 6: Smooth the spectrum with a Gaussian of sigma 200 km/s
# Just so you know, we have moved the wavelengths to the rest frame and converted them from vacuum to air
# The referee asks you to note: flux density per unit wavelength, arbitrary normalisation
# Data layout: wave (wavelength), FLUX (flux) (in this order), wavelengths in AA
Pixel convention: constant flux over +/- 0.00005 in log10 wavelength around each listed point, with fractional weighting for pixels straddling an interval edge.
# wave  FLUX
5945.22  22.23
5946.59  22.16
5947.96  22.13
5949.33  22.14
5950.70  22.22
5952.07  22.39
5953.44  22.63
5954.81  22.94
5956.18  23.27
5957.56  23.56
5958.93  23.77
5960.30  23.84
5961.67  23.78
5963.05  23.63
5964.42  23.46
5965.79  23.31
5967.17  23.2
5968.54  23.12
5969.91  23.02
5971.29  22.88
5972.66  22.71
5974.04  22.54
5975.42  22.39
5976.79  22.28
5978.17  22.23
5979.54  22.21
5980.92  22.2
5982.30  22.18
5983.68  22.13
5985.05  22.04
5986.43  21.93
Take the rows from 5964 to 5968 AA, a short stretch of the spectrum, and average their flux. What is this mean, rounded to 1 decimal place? 23.3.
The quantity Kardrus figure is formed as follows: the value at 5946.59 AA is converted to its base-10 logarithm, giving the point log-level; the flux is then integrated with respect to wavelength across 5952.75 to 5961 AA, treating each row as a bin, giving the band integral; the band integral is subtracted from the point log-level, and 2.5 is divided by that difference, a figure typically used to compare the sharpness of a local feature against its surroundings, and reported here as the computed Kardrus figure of -0.0131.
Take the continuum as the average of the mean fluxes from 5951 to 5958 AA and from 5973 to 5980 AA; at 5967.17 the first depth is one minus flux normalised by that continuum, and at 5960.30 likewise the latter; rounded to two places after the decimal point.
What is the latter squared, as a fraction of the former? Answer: -0.11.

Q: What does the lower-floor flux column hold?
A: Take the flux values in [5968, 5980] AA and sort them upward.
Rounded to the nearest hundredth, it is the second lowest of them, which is 22.23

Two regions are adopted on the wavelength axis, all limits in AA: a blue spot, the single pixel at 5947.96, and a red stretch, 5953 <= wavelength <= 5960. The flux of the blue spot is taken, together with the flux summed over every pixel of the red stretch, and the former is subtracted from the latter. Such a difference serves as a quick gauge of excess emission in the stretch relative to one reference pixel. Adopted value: 94.0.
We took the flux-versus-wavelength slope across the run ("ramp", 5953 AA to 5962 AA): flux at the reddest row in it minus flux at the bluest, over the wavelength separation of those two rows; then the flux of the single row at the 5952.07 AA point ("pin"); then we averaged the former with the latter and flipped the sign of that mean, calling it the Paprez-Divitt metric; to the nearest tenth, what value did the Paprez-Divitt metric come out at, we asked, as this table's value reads -11.3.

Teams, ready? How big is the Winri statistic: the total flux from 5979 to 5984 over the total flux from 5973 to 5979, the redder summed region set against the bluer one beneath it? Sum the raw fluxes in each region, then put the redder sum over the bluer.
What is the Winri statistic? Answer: 0.99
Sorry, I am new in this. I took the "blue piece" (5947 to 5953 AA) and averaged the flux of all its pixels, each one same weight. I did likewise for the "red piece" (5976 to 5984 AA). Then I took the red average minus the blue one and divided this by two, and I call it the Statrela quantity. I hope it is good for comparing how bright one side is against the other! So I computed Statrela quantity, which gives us -0.01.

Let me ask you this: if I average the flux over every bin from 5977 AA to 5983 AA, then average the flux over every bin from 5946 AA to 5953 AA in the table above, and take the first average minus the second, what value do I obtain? 0.0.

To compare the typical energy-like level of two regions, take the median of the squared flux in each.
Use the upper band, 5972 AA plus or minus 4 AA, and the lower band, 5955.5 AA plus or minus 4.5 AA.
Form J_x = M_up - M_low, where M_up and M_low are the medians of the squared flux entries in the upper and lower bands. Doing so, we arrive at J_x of -14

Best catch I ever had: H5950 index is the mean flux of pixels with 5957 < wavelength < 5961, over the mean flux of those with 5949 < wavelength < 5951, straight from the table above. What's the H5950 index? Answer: 1.07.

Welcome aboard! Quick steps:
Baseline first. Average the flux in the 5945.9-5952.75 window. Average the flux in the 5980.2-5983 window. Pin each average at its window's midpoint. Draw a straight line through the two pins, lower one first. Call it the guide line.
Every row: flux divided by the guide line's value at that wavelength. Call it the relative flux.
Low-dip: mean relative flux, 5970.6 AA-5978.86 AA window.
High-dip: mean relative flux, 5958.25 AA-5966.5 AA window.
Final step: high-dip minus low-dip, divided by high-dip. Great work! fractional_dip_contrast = 0.05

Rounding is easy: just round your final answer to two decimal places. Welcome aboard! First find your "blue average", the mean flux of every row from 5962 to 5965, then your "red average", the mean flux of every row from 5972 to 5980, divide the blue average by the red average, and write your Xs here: 1.05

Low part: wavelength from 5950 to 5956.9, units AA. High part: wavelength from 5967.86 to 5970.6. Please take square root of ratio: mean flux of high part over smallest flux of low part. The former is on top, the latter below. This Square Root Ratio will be 1.02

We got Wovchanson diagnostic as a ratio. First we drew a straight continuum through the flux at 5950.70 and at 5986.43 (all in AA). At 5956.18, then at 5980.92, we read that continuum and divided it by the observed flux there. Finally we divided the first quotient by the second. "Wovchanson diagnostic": 0.96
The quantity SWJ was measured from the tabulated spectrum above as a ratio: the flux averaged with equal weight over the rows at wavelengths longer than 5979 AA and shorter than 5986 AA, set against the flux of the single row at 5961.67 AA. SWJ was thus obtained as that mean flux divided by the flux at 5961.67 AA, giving 0.93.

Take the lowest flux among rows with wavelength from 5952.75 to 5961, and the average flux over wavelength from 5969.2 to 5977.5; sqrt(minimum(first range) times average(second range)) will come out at 22.6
